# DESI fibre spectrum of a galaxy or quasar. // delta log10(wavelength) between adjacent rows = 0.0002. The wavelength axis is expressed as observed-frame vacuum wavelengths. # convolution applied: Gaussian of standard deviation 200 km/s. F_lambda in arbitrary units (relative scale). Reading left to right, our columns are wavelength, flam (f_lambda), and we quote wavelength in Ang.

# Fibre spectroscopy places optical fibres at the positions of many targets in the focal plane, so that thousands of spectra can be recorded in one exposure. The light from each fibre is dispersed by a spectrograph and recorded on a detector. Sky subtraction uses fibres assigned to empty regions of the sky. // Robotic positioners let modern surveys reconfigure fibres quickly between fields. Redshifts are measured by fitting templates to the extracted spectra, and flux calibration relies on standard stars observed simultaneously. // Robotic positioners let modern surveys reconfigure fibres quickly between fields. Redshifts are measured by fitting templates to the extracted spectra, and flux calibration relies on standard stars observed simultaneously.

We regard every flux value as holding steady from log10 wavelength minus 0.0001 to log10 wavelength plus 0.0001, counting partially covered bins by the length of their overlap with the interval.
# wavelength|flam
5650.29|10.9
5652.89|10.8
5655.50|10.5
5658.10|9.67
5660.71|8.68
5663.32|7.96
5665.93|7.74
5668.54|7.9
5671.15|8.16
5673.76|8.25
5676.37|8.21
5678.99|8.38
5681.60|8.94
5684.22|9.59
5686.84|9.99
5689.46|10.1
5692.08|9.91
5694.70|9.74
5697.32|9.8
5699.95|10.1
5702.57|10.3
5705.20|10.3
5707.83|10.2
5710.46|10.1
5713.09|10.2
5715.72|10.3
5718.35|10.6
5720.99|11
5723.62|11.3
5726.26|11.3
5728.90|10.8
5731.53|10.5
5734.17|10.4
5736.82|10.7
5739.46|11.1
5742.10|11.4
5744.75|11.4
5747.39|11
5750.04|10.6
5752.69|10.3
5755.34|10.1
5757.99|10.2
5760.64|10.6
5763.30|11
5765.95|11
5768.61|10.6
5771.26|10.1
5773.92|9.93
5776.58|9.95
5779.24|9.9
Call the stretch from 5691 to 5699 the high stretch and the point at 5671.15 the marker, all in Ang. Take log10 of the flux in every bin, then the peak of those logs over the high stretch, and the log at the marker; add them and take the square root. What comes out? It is 1.381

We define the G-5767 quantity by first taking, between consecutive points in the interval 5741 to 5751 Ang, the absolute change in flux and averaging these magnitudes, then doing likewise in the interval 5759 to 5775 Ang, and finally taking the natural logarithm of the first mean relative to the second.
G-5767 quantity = -0.10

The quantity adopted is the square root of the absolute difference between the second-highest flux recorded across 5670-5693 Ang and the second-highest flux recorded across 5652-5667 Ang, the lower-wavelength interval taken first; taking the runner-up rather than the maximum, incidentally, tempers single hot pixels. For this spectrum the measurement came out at 0.71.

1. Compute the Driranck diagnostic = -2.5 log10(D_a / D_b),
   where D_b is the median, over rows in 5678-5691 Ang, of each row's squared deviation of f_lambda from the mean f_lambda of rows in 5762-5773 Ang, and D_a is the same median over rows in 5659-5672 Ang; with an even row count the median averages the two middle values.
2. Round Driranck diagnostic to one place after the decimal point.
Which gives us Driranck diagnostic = -2.0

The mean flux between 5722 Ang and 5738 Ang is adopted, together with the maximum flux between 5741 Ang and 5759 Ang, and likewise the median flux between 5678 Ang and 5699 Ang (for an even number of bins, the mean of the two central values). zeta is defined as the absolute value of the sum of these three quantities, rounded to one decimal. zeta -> 32.0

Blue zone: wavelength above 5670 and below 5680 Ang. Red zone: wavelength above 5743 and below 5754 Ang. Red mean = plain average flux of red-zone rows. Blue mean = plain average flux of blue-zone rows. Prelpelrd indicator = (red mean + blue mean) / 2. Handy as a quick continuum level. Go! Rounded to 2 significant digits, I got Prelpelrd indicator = 9.5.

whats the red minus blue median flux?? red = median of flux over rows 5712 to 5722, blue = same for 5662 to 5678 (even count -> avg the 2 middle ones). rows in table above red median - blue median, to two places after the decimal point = 2.39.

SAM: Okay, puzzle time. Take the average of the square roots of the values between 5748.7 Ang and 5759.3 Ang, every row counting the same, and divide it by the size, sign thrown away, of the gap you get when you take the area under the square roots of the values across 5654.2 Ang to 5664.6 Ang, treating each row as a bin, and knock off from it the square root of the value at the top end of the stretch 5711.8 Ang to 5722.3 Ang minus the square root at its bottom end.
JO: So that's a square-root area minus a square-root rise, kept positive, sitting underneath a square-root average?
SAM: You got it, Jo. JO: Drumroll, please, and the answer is 0.102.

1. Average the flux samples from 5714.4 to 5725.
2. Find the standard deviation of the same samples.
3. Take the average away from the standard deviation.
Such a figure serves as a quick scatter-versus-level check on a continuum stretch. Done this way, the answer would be -10.4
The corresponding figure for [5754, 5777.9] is -10.0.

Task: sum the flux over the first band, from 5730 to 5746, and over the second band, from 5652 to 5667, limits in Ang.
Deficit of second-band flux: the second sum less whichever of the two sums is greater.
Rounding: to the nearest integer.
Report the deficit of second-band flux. -10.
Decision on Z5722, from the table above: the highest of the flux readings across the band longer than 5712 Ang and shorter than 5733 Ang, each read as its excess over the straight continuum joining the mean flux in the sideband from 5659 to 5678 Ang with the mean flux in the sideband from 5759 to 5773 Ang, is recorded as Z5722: 1.74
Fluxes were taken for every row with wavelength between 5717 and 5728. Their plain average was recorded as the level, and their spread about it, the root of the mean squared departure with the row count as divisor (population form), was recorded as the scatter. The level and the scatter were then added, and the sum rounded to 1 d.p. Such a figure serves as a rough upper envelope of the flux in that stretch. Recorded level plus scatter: 11.3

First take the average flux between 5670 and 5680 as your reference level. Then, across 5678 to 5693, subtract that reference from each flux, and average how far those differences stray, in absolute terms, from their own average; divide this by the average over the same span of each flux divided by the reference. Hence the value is 0.48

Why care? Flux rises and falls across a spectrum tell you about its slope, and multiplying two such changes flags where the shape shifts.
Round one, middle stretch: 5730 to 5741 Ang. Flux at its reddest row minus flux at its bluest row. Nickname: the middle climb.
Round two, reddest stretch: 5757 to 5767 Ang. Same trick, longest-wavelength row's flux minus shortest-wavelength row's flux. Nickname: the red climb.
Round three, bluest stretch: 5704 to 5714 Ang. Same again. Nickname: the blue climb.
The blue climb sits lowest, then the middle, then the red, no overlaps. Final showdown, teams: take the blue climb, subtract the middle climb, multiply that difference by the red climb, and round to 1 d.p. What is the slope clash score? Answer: -0.6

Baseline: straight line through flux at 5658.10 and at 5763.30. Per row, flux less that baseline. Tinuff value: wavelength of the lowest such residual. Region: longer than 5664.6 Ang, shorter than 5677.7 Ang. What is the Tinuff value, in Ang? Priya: 5665.93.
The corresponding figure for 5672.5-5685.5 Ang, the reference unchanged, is 5676.37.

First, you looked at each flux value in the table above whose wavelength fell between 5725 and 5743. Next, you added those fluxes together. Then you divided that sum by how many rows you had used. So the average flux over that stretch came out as 10.9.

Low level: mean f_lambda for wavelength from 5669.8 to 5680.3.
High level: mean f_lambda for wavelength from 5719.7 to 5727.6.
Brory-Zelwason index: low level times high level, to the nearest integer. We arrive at 92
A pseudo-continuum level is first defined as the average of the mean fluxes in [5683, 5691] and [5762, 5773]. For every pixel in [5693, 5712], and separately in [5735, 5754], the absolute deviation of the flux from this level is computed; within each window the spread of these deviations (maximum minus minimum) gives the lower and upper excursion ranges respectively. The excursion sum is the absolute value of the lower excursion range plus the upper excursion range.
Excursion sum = 1.6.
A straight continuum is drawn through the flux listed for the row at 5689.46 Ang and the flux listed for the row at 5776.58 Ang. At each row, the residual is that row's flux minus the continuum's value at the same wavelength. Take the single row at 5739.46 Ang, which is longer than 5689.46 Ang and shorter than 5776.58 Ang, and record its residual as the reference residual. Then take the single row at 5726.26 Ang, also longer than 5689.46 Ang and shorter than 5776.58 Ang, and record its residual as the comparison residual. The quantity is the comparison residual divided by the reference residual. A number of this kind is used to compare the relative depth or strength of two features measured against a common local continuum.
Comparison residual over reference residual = 1.2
